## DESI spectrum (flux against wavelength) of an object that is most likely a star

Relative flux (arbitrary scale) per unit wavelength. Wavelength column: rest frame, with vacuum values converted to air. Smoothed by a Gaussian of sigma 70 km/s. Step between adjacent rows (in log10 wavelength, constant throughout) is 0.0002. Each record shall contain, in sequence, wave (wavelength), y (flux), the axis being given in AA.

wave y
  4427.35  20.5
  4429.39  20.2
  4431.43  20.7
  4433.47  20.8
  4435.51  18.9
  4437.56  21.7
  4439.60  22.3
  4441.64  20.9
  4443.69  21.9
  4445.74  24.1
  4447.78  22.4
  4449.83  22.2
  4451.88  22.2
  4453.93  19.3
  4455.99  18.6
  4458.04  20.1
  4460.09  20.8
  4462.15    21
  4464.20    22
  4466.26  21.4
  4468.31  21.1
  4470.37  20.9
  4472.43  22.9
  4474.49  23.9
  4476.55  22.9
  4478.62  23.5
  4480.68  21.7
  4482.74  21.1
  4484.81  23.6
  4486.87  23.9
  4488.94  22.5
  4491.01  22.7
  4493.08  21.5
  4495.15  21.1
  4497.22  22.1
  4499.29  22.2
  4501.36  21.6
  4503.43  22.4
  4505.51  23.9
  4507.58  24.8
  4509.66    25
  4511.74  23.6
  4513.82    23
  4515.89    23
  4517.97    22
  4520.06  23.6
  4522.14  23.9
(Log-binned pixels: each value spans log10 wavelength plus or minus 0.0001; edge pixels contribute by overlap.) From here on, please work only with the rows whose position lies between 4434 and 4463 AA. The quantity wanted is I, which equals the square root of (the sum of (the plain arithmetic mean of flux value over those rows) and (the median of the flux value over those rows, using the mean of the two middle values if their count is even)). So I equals 6.52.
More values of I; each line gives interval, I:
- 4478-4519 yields 6.73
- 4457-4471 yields 6.48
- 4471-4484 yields 6.75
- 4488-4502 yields 6.64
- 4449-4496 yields 6.59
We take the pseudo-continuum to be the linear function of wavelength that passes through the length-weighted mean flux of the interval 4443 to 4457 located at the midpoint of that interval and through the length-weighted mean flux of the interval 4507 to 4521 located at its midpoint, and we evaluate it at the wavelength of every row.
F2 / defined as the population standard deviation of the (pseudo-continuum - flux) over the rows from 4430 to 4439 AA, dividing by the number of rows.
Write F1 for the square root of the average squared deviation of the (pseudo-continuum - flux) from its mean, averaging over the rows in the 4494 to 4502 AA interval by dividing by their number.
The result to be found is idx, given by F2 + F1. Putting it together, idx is 1.4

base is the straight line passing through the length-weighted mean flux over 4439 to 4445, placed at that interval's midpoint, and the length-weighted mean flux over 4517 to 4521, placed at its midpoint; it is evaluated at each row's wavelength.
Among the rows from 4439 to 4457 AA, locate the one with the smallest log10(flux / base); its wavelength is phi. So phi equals 4455.99 AA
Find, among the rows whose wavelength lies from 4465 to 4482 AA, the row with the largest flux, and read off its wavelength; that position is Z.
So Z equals 4474.49 AA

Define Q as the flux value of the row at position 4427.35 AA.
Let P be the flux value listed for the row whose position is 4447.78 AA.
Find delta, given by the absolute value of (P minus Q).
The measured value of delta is 1.9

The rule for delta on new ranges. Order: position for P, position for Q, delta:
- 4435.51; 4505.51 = 5.0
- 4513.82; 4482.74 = 1.9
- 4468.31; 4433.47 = 0.3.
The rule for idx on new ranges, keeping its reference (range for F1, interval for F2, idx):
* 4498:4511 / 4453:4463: 2.0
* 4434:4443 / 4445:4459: 3.2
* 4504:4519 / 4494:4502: 1.5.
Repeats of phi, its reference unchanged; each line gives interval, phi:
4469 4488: 4470.37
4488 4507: 4495.15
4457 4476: 4458.04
